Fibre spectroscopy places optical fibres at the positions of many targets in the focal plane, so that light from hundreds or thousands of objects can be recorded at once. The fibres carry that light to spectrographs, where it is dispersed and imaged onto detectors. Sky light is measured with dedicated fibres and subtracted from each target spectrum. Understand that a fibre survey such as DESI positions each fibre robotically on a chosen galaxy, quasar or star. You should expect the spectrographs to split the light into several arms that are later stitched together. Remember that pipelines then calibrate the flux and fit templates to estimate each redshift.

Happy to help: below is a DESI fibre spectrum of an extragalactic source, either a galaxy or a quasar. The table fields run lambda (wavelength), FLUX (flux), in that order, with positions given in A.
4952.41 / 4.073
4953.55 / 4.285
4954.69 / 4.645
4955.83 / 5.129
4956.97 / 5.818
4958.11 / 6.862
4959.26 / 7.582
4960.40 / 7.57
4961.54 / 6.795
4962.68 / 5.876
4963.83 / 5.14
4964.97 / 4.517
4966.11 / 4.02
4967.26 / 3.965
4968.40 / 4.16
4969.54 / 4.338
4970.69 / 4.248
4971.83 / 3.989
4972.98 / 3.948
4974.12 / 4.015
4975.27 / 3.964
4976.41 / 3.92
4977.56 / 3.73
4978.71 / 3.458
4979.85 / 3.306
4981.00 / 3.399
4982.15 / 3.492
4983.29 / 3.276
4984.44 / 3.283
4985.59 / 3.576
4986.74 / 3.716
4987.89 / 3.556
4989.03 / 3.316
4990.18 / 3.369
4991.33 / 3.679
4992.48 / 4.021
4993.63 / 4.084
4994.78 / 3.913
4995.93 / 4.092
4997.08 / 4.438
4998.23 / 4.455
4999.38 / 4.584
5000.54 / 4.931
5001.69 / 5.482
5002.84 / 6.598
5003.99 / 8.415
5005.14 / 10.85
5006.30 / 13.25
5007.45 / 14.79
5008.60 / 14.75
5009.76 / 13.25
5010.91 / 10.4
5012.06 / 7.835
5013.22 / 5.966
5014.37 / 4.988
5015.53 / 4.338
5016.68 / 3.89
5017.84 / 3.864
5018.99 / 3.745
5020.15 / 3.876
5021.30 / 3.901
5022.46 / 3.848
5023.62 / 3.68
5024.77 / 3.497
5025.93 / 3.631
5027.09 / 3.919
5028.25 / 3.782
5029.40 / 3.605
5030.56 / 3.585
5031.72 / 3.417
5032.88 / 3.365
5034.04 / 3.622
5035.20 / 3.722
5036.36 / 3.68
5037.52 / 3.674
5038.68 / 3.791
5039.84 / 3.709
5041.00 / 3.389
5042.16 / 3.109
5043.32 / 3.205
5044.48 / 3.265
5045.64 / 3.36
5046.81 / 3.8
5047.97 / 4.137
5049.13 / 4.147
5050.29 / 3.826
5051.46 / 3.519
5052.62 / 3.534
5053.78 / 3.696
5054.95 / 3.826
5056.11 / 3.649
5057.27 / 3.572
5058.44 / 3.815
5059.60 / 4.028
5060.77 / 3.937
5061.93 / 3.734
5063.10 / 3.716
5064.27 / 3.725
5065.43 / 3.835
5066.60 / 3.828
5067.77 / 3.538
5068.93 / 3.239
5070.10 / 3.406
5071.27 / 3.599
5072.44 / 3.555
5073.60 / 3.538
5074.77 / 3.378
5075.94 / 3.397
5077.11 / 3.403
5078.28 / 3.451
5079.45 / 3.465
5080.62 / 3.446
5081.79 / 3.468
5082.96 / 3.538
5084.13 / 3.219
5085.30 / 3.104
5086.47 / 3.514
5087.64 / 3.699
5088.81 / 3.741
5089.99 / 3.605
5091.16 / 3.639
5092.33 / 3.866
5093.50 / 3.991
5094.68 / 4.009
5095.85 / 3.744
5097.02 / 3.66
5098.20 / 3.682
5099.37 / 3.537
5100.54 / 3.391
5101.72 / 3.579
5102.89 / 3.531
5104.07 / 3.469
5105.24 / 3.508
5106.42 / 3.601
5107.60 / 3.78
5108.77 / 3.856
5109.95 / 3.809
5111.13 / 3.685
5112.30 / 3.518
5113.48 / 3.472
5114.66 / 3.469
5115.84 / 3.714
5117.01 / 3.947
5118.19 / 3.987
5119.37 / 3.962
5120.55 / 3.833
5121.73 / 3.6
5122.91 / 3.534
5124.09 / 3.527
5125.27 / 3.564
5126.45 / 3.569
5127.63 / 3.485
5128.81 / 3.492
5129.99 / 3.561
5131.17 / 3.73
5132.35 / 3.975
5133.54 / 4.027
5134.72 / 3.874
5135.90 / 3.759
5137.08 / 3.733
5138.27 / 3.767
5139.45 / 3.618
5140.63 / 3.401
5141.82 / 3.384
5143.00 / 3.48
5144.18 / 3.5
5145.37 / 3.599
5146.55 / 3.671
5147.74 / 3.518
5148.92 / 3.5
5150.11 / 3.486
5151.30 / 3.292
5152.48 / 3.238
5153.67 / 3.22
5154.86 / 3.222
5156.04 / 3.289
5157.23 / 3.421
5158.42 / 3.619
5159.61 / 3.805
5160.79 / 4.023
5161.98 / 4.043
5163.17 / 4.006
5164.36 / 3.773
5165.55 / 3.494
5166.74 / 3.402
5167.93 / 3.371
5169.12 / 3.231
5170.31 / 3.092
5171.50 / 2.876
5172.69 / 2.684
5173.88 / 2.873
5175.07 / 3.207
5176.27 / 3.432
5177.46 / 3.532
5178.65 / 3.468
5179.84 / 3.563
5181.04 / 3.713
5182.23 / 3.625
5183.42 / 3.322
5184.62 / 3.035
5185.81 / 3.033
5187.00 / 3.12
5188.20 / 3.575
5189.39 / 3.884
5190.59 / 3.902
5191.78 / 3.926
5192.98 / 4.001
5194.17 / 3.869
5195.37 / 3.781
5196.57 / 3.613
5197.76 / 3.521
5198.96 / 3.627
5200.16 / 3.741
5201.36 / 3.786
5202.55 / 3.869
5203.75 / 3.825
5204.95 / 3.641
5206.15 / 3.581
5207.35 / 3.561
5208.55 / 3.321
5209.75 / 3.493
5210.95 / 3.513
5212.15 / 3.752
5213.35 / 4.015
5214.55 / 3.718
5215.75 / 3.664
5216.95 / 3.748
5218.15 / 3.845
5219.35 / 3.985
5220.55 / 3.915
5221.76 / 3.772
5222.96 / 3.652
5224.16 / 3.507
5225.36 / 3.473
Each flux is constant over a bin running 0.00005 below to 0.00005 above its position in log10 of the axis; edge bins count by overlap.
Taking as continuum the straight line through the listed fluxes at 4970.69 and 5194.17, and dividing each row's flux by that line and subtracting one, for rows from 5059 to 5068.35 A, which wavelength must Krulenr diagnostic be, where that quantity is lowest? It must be 5067.77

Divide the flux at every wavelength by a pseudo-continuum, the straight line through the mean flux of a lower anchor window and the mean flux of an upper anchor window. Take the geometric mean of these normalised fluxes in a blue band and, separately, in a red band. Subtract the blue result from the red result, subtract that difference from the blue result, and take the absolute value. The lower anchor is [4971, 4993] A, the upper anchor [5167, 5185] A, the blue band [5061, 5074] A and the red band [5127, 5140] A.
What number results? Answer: 0.96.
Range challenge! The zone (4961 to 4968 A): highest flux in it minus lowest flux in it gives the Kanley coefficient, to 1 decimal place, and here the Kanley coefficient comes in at 2.8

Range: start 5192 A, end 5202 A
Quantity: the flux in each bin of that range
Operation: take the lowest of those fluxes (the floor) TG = 3.521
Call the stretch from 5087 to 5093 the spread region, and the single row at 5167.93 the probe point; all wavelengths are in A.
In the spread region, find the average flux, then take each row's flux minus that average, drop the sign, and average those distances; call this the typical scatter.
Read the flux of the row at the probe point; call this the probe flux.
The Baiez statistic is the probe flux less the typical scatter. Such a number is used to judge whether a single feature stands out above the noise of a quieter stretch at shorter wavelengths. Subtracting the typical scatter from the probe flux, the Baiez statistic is 3.30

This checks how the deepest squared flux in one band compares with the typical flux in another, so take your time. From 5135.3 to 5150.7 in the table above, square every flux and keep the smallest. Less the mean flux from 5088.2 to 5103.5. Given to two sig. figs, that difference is 7.8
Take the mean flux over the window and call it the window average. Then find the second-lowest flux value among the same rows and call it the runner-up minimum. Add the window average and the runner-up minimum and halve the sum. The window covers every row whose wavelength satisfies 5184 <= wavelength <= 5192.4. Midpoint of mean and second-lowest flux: 3.27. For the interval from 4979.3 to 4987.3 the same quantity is 3.36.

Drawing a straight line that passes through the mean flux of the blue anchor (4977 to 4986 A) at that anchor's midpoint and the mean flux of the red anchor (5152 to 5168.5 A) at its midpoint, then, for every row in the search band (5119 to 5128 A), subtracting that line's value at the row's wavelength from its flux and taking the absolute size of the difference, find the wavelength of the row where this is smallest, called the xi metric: 5122.91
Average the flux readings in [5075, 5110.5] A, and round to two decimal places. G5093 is 3.59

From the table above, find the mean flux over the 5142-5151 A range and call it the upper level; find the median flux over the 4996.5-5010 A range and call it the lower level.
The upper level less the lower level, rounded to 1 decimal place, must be -4.0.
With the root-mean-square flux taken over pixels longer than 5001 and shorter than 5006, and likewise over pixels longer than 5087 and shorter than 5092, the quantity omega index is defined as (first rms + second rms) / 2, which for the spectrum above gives 5.88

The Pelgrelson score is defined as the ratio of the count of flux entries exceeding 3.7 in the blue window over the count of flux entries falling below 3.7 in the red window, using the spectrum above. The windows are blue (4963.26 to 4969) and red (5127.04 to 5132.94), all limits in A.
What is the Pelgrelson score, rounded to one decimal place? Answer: 1.7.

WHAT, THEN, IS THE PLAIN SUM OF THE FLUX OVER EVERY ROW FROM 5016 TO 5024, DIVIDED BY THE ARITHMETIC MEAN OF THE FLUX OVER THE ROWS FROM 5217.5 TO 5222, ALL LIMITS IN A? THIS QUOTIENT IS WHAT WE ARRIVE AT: 6.9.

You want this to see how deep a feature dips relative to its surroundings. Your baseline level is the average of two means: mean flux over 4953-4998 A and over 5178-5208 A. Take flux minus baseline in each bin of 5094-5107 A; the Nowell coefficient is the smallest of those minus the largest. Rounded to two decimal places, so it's -0.62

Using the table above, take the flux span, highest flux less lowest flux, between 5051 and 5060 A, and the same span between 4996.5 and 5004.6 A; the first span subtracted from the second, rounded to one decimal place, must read 3.5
